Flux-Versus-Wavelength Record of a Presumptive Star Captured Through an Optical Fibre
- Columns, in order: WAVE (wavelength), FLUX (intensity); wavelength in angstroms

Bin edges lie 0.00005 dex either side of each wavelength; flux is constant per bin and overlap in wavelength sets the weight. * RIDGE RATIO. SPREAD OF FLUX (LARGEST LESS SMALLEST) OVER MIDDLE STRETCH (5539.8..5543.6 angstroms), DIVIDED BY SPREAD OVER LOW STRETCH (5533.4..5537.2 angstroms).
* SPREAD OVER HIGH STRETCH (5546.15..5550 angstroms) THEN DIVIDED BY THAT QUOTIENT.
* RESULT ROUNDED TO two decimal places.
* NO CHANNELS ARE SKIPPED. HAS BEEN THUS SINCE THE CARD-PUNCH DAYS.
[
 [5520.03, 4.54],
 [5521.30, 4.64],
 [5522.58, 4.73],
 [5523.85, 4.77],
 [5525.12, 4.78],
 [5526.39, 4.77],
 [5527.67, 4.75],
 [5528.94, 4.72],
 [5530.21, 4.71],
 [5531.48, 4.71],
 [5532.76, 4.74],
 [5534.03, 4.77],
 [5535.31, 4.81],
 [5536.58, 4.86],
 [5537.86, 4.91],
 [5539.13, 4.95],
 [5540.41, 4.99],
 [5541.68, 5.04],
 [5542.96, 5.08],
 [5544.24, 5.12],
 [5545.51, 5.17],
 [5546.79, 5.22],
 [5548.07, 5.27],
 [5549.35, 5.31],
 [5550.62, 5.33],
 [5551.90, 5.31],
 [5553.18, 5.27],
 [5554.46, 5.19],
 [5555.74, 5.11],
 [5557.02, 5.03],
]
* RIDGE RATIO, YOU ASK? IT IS 0.09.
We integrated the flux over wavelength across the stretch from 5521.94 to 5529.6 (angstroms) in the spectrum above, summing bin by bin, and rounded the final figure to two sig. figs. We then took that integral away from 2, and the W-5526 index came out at -34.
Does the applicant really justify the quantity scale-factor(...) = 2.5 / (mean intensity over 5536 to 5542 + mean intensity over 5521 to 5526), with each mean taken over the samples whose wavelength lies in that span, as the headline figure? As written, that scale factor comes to 0.258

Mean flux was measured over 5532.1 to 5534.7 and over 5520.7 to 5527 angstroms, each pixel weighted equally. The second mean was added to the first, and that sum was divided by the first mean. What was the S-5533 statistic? 2.00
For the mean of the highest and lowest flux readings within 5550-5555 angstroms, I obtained 5.3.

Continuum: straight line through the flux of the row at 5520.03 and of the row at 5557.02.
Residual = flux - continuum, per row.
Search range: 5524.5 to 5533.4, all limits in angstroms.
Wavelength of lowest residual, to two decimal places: 5531.48 angstroms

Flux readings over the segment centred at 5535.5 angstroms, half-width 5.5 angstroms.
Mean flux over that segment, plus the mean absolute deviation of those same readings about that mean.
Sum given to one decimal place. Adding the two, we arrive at 4.9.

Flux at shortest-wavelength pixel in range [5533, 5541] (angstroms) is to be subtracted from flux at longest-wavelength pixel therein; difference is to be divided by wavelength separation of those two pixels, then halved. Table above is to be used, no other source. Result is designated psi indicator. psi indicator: 0.017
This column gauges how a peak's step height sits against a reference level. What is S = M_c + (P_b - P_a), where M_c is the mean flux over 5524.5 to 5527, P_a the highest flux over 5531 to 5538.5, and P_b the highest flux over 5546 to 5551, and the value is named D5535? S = 5.20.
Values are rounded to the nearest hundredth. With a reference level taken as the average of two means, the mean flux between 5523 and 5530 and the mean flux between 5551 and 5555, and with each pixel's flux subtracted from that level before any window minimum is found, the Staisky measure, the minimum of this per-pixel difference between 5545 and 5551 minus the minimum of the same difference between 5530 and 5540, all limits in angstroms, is -0.38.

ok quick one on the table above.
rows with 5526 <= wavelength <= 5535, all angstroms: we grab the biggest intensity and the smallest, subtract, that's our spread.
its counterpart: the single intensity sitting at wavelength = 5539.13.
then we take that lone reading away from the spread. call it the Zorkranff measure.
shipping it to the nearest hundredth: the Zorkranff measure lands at -4.89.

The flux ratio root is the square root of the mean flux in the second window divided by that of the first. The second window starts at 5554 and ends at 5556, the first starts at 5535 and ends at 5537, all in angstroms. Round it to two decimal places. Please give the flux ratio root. 1.03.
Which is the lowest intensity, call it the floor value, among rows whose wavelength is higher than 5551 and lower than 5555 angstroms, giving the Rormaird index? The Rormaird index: 5.19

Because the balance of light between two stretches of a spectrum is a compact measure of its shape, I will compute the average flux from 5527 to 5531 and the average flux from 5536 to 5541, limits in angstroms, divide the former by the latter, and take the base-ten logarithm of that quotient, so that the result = -0.018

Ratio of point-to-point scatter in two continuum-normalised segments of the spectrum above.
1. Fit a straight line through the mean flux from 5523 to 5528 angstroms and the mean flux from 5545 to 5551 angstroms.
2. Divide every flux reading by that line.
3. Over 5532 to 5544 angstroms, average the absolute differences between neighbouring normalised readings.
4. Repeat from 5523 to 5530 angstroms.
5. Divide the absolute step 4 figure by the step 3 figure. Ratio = 2.8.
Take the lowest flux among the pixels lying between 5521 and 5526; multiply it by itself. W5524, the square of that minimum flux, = 22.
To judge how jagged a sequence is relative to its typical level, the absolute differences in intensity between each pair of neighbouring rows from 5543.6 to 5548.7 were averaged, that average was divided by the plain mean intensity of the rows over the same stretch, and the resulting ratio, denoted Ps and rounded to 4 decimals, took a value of 0.0096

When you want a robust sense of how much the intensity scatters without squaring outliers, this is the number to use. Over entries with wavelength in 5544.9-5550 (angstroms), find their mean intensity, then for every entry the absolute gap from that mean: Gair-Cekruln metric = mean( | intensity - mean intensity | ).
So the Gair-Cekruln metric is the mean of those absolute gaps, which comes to 0.0475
